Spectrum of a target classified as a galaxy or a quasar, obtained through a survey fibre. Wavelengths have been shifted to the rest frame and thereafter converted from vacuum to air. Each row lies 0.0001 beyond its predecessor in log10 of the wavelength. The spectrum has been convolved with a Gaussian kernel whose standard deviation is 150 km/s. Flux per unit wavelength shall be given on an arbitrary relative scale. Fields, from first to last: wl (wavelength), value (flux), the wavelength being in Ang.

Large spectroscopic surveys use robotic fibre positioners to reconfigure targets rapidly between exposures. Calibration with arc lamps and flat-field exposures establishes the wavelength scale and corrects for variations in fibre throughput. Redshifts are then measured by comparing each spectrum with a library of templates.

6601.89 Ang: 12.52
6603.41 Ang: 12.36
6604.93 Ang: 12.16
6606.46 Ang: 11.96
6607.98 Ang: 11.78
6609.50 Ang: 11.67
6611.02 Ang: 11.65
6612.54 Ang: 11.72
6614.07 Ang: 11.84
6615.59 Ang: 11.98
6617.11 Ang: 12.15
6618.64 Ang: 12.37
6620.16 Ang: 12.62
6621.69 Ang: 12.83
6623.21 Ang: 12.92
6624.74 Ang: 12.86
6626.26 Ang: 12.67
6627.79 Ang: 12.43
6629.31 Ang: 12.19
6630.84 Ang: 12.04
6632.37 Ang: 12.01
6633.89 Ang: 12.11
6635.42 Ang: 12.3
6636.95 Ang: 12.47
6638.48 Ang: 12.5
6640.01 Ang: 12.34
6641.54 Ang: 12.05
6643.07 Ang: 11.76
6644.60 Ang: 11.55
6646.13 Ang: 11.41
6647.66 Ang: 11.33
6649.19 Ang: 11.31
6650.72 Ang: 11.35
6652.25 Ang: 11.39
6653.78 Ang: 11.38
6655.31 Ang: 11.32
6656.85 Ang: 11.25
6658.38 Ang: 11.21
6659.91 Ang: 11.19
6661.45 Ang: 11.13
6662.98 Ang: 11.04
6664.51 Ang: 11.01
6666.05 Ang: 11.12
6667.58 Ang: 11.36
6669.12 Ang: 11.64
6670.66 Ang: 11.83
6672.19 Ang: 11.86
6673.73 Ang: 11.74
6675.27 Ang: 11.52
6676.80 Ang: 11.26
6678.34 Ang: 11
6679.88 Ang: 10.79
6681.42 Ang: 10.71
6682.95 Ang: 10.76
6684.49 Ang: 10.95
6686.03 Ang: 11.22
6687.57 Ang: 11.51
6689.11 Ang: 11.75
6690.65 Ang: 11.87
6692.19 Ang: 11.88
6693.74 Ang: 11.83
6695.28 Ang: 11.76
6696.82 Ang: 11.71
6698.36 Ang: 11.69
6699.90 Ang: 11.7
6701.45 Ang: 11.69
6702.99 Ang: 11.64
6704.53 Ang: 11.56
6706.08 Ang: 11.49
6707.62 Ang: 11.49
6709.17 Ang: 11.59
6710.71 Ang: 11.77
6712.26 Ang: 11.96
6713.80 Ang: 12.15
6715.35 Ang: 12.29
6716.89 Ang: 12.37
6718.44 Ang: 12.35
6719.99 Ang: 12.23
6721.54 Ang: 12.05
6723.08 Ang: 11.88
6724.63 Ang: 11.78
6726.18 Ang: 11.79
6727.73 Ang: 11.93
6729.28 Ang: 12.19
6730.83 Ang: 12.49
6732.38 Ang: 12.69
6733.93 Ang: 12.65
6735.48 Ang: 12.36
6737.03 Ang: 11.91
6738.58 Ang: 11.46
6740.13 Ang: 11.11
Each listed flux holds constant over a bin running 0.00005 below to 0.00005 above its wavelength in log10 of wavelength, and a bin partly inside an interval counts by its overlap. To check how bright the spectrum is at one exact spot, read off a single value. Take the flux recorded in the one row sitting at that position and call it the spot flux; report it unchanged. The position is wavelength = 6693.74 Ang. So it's 11.83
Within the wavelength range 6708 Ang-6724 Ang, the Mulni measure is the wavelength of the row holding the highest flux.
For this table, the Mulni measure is 6716.89 Ang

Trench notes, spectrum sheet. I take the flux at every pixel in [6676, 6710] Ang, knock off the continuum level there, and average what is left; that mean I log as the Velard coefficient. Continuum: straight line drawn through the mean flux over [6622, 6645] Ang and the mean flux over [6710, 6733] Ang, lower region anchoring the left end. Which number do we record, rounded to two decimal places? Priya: -0.73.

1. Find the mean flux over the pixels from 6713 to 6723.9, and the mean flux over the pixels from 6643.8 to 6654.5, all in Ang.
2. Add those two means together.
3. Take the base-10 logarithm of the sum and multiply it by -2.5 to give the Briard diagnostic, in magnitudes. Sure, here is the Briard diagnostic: -3.43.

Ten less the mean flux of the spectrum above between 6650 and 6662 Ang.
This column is -1.3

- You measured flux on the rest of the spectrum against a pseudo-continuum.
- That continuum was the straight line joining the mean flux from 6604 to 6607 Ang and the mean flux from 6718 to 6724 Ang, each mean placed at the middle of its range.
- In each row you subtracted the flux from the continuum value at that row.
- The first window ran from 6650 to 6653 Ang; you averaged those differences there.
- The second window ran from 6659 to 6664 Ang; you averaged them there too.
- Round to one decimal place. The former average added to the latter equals 1.7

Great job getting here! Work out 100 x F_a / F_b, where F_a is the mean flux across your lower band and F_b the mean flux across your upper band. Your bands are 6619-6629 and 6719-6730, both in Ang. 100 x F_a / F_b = 106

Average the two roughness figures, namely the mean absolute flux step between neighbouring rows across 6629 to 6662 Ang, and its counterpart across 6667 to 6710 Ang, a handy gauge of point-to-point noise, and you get 0.11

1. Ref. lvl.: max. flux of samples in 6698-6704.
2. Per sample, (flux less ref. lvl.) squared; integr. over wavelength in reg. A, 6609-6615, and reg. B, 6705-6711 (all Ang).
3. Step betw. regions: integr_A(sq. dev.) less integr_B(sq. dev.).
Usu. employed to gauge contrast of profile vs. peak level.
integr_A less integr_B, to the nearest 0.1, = -0.1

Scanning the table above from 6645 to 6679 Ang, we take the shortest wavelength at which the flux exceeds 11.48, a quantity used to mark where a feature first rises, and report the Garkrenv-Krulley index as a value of 6669.12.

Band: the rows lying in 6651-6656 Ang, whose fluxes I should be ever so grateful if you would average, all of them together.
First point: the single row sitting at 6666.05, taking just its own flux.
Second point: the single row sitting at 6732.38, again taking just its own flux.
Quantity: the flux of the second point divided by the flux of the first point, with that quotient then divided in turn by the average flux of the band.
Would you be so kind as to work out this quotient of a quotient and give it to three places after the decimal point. 0.100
